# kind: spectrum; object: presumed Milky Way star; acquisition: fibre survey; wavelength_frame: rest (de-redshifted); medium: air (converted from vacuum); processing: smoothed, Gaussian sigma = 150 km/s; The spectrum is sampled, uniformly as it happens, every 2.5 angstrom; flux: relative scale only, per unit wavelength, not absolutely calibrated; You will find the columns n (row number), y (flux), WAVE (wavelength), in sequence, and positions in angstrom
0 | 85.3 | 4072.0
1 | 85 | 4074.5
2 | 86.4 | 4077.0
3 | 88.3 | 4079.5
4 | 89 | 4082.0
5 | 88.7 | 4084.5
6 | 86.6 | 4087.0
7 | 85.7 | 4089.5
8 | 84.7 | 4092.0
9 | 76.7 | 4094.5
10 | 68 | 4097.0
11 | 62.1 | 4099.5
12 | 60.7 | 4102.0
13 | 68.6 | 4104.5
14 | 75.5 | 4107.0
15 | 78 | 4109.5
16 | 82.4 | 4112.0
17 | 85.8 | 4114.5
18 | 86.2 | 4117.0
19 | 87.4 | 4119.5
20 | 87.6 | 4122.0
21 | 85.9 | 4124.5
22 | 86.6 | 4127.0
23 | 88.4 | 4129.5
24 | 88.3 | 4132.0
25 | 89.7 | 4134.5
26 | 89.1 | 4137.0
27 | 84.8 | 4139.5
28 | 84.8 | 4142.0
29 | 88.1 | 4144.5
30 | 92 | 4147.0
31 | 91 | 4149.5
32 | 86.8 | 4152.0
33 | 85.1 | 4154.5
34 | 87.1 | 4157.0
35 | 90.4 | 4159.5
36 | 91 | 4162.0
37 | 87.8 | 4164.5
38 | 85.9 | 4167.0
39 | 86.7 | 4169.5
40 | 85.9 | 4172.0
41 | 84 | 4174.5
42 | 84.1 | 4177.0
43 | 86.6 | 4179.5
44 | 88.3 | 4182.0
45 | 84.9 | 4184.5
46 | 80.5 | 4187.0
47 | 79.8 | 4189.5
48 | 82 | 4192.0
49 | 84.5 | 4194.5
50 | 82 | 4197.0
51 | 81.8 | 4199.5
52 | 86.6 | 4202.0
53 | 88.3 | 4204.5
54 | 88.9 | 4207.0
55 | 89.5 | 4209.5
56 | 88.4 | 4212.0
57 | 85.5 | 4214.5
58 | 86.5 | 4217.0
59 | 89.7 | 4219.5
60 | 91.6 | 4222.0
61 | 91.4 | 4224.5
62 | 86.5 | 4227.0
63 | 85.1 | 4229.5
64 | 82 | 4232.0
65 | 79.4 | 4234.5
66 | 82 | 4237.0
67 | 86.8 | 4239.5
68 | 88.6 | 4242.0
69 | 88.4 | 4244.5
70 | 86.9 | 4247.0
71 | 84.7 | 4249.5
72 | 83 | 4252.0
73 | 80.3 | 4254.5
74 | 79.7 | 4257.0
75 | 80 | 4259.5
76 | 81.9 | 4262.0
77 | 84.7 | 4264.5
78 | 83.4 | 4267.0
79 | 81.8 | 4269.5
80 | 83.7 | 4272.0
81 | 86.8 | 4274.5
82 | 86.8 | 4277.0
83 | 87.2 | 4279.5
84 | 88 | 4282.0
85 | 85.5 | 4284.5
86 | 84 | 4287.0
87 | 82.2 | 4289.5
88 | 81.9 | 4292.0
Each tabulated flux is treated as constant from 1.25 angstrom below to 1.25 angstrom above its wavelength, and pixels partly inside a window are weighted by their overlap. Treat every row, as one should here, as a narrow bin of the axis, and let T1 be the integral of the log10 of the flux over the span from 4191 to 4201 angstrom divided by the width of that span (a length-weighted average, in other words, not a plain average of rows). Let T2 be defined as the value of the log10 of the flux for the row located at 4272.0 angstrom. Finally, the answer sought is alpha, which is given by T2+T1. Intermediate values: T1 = 1.92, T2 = 1.92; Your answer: 3.840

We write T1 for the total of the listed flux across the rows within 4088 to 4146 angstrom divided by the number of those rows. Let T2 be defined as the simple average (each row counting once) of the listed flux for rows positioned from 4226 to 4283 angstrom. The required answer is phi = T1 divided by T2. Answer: 0.97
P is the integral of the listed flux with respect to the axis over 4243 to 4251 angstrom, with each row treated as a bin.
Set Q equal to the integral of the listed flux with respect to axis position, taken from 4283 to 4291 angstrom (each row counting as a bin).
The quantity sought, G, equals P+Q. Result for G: 1365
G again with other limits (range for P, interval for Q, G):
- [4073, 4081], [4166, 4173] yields 1296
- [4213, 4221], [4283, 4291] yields 1371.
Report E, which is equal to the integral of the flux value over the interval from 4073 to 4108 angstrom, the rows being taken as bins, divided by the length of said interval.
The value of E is 79.1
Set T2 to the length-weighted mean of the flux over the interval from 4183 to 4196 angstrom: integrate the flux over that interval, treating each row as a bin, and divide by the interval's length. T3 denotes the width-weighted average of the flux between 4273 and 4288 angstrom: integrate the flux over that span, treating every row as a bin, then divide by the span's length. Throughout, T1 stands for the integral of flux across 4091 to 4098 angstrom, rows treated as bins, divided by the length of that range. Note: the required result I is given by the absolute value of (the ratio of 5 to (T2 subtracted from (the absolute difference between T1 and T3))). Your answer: 0.069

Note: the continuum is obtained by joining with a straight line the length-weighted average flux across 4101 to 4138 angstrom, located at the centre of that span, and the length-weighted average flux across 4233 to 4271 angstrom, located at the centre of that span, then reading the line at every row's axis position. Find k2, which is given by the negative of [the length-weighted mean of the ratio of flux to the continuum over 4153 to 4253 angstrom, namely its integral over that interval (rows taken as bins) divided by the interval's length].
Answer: -1.03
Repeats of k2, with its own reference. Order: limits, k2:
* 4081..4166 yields -1.01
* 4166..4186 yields -1.03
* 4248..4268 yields -0.99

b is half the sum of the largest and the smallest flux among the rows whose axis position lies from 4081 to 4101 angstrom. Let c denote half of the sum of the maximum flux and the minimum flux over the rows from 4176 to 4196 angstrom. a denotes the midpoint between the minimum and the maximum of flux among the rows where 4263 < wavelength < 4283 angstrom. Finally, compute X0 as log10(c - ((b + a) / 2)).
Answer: 0.58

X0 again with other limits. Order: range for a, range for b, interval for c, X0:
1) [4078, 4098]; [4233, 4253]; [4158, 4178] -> 0.80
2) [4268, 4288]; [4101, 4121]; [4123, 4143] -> 0.89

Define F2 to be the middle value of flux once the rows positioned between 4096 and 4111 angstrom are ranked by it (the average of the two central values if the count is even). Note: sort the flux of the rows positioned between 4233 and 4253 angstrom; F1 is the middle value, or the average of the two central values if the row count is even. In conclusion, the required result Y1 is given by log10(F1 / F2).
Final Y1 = 0.10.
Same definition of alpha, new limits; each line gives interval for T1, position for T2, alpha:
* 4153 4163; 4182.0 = 3.892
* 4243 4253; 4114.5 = 3.867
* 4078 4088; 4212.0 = 3.892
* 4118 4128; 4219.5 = 3.892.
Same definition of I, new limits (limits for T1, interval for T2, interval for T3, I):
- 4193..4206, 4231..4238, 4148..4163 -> 0.065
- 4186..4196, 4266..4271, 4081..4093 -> 0.065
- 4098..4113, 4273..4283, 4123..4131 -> 0.070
